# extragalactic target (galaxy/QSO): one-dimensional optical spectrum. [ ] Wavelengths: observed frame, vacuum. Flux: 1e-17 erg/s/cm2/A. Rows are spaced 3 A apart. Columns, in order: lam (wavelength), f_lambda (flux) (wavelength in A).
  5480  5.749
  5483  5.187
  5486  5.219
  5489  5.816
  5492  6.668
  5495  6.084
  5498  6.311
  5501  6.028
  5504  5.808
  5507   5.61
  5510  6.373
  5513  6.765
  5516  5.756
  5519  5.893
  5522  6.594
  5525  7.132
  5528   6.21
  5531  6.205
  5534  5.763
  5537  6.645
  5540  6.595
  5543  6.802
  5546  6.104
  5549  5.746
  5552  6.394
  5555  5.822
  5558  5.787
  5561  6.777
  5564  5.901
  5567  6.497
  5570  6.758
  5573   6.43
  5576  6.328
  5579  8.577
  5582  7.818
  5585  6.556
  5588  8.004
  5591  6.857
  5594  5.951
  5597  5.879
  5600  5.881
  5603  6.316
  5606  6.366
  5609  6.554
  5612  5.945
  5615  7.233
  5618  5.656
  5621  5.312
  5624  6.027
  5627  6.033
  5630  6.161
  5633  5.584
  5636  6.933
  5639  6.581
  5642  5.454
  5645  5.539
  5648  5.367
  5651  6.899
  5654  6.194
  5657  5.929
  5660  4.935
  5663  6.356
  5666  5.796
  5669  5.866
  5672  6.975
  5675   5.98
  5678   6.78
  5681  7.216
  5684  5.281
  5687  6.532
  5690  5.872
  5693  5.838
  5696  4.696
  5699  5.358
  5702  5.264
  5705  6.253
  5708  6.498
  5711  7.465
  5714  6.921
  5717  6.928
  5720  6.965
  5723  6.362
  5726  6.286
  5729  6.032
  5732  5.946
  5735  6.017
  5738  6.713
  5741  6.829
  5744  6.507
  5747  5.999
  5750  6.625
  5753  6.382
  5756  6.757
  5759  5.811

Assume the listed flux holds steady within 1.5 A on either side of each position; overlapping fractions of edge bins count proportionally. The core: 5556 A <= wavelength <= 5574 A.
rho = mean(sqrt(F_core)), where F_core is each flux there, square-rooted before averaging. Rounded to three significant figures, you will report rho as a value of 2.52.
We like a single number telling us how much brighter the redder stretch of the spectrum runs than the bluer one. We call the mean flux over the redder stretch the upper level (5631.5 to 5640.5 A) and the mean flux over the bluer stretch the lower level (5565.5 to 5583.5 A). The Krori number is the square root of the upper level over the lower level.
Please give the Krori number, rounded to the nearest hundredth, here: 0.95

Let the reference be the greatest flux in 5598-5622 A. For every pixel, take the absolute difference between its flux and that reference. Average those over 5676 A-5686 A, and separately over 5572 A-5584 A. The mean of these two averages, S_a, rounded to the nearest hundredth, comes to 0.86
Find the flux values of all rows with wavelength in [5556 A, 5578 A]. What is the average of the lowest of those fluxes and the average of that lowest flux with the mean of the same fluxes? 5.9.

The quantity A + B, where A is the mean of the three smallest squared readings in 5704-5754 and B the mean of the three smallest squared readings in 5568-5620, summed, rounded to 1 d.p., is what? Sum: 69.6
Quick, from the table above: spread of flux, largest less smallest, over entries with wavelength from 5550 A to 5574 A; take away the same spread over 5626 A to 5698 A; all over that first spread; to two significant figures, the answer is -1.5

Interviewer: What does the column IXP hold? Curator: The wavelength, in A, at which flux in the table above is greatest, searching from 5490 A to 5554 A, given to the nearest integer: 5525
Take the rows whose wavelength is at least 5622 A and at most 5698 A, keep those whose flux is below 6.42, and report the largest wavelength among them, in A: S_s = 5696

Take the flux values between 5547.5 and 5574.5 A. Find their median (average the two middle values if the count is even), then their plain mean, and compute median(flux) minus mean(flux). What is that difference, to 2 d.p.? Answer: 0.16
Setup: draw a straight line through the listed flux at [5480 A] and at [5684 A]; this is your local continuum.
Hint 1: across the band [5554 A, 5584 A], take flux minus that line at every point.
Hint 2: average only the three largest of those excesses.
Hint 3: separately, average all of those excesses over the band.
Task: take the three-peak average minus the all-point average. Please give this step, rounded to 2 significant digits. 1.1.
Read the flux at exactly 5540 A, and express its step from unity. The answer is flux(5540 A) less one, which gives 5.6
